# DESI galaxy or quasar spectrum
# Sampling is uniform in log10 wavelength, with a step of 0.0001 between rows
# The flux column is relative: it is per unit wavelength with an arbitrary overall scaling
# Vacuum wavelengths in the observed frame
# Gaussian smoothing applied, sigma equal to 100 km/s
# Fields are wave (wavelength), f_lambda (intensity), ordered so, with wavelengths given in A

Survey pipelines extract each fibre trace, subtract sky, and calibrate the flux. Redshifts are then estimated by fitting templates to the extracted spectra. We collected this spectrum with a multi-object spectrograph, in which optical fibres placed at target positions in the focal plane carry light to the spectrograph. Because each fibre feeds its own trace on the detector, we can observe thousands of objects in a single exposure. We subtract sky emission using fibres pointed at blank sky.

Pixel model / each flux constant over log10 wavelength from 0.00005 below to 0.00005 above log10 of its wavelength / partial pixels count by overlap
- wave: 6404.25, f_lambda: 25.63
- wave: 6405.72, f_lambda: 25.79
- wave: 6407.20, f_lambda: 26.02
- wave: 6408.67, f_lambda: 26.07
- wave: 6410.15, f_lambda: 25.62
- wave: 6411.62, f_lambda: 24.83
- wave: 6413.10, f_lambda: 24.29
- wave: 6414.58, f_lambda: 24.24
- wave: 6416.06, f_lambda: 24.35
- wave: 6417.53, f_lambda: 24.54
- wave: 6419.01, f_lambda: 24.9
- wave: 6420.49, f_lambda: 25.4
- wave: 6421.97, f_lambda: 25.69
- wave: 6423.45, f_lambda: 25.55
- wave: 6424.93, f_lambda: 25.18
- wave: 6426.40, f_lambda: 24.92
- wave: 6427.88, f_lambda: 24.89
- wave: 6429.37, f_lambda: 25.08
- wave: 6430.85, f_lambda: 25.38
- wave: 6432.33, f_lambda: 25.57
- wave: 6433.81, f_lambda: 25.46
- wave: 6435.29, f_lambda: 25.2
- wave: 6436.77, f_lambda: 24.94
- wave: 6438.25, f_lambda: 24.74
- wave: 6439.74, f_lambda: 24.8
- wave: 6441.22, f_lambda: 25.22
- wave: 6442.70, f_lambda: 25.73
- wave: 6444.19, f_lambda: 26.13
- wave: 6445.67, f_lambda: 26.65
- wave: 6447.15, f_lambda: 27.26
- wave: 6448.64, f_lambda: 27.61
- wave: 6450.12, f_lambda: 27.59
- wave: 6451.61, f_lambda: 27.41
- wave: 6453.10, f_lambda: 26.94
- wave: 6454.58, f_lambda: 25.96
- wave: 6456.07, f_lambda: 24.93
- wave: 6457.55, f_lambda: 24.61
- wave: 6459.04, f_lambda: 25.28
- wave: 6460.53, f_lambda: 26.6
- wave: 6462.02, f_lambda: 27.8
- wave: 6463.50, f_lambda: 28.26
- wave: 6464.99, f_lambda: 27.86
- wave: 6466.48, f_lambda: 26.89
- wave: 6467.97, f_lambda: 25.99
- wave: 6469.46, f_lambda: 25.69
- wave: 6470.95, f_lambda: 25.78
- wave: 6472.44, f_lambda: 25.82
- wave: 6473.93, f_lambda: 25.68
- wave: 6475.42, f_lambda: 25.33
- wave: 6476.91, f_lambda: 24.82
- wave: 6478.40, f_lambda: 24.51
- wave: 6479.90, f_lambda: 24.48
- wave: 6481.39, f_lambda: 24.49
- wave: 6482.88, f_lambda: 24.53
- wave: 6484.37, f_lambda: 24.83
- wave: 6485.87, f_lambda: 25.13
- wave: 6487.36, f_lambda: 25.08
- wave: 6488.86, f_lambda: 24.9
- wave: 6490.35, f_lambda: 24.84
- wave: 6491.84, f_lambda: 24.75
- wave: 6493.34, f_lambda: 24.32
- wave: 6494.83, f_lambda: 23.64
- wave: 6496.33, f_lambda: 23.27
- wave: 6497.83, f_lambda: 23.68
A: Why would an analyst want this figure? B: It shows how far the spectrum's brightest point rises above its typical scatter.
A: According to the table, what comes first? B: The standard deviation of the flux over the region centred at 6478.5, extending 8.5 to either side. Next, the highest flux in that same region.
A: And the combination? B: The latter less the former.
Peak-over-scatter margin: 25.3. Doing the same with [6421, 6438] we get 25.4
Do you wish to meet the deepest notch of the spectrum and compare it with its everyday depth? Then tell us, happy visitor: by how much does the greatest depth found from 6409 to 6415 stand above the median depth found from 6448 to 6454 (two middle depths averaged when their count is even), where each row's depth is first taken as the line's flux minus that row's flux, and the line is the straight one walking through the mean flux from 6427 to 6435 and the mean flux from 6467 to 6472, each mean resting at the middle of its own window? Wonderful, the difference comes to 2.7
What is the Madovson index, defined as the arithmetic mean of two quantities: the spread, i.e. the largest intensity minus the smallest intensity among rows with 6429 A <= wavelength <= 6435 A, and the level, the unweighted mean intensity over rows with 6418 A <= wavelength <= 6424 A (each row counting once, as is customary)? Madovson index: 12.9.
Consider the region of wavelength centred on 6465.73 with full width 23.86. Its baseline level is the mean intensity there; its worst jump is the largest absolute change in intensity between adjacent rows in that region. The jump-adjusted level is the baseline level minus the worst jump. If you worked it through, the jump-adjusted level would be 24.8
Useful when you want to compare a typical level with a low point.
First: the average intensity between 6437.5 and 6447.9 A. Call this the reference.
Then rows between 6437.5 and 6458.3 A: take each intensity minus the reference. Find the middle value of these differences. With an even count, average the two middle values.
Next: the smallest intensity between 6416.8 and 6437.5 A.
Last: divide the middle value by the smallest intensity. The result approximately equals 0.01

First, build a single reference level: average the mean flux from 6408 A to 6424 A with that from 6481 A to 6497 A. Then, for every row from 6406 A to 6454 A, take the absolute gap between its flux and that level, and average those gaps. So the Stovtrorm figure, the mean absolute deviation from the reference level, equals 0.9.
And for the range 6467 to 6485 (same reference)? 0.6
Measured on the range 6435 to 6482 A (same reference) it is 1.3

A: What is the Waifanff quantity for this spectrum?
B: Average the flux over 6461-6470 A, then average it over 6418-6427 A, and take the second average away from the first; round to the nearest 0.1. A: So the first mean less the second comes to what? 1.8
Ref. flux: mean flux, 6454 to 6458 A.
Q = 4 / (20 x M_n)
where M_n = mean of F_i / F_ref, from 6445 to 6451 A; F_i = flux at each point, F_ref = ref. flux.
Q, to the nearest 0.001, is 0.185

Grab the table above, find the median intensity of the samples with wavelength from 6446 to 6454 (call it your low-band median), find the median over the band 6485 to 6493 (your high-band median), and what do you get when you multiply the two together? 683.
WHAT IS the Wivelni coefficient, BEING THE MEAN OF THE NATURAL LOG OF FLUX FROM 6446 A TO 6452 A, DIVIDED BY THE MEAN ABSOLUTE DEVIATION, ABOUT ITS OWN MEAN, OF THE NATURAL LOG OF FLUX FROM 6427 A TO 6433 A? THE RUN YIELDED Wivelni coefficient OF 341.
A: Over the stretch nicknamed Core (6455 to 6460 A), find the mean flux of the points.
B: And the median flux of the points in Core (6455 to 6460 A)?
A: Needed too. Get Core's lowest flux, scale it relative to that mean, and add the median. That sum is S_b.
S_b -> 25.9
